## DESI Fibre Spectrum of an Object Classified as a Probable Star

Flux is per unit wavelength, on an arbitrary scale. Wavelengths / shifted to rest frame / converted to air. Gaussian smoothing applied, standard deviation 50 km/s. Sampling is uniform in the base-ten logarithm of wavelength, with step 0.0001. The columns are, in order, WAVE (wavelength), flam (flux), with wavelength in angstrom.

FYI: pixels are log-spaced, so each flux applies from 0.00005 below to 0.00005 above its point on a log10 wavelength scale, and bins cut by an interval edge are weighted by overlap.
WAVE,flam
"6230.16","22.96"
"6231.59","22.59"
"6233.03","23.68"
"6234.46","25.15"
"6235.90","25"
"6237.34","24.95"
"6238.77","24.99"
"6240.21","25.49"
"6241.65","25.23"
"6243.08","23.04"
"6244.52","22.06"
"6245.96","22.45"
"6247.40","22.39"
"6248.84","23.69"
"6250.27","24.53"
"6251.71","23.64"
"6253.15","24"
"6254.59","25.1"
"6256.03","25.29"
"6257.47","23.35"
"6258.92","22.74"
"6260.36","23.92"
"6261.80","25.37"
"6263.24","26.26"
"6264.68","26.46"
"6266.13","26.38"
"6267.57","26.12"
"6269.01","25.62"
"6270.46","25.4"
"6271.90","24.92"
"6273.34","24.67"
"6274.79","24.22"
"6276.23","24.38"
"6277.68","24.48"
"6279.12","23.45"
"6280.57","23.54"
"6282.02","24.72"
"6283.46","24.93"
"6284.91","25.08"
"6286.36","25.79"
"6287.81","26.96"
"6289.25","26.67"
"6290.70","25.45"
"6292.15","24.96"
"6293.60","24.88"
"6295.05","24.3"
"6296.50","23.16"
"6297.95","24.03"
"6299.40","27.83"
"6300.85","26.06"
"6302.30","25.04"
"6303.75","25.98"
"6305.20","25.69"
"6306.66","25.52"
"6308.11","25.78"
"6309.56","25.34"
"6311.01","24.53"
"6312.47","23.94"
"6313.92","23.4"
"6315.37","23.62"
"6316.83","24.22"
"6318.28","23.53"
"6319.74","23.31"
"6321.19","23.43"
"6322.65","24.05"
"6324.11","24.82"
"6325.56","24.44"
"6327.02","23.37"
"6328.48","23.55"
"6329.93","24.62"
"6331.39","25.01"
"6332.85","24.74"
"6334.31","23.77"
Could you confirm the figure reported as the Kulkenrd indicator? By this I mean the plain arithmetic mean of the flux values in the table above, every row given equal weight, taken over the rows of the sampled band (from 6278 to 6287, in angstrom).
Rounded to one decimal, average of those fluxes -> 24.6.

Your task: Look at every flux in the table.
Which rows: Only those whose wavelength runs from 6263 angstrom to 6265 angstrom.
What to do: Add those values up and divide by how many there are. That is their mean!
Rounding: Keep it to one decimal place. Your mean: 26.4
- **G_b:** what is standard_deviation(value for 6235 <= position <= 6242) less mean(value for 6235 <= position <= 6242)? -24.9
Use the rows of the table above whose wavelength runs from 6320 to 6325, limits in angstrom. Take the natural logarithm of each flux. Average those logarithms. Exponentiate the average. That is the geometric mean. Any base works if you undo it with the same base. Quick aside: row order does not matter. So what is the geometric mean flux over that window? 24.1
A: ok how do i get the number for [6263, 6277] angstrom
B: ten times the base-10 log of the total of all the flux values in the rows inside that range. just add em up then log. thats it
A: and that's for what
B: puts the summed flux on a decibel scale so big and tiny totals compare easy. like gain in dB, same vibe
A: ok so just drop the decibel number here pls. 24.1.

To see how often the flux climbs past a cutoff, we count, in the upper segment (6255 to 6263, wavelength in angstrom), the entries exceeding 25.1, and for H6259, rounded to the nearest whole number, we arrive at 2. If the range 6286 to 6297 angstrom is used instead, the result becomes 4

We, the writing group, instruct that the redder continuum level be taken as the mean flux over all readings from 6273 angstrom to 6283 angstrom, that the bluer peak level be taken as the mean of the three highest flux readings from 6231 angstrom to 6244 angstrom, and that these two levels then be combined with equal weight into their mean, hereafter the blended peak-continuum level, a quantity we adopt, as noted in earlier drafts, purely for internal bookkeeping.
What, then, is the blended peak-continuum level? 24.75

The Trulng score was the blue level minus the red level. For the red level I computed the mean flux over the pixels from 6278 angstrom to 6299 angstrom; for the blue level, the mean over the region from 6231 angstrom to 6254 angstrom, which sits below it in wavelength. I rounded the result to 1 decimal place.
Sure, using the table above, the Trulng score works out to -0.9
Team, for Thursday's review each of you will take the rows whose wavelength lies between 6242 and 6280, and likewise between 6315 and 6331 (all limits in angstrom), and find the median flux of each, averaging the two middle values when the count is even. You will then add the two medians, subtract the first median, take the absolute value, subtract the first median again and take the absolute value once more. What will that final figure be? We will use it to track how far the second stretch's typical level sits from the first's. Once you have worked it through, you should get 0.81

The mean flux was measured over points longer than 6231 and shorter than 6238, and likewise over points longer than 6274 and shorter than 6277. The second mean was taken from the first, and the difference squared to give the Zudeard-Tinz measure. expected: 0.0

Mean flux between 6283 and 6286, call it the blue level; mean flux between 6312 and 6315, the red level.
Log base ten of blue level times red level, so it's 2.77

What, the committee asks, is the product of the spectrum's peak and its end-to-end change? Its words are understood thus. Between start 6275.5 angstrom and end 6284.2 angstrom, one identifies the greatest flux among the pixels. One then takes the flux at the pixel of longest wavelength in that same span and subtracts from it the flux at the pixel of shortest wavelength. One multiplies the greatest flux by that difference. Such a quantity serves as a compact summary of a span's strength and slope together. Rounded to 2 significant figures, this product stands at 14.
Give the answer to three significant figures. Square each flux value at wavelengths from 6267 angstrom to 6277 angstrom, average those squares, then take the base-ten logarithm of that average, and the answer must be 2.80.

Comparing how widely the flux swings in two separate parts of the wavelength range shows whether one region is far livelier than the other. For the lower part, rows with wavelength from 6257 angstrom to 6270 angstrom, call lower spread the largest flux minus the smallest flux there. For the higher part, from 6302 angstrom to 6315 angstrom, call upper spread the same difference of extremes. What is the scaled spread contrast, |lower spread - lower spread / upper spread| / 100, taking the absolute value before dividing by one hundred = 0.0228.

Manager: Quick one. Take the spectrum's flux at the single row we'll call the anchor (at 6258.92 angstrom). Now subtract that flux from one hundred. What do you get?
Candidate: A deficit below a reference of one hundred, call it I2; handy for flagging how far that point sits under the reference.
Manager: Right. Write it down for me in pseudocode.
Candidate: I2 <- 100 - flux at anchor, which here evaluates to 77.3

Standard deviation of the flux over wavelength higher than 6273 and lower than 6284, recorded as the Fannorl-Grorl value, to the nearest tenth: 0.5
